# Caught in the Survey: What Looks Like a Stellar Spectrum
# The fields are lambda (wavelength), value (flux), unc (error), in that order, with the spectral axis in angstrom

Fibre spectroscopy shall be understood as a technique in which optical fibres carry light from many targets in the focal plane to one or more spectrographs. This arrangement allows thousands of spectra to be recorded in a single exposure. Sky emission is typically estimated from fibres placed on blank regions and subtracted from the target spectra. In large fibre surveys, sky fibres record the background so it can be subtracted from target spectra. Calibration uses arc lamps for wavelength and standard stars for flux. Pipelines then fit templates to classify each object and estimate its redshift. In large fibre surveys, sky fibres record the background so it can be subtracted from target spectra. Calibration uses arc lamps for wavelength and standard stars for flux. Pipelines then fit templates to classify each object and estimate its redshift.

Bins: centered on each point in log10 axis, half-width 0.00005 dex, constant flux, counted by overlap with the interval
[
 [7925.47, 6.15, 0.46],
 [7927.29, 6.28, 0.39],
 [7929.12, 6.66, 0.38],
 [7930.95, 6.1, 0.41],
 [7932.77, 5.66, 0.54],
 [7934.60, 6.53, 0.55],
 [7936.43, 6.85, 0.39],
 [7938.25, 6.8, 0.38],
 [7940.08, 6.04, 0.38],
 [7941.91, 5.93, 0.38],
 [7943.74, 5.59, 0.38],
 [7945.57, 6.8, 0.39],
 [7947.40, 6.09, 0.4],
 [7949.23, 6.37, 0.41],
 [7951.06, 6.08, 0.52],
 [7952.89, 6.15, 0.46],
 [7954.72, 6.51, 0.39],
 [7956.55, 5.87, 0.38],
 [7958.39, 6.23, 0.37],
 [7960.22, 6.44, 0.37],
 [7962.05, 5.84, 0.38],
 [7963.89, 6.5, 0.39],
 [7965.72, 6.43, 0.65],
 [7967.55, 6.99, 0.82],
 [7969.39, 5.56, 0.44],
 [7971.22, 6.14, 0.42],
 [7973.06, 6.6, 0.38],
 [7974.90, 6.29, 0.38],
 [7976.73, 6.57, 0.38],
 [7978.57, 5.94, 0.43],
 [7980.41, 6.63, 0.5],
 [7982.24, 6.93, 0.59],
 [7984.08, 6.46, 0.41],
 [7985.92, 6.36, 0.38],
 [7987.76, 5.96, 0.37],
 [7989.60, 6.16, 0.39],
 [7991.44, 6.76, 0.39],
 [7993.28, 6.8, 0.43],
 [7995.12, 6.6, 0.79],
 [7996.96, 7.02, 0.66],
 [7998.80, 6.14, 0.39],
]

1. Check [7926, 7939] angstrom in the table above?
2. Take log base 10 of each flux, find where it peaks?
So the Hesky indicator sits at 7936.43 angstrom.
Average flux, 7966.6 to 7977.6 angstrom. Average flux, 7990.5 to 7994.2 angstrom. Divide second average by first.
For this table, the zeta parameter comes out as 1.07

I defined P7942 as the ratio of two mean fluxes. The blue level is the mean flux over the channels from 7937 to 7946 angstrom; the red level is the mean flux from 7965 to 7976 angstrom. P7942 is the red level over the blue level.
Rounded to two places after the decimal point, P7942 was 1.02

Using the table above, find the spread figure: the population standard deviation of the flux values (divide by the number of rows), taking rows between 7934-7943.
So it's 0.38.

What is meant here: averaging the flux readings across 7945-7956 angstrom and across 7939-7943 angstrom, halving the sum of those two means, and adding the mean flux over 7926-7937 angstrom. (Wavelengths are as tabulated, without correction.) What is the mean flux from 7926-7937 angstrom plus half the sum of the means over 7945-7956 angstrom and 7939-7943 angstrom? 12.5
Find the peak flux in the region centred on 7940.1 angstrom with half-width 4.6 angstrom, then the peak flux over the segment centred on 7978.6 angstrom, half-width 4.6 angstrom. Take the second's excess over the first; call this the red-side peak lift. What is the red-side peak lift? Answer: 0.1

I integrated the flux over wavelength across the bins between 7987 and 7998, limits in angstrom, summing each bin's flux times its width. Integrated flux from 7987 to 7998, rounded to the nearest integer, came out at 72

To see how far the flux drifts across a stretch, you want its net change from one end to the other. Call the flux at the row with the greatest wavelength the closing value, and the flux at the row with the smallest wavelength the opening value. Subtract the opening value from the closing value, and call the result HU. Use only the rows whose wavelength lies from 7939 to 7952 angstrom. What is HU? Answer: 0.0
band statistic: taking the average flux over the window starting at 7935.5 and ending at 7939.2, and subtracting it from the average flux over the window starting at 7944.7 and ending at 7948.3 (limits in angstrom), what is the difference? -0.4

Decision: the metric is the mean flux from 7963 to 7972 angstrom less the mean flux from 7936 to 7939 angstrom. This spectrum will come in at -0.5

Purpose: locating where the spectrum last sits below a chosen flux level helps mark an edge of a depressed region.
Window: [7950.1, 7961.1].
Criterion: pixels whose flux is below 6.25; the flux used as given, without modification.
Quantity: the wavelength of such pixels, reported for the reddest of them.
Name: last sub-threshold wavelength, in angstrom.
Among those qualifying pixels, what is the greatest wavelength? 7958.39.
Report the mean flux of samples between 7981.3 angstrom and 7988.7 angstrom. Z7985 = 6.43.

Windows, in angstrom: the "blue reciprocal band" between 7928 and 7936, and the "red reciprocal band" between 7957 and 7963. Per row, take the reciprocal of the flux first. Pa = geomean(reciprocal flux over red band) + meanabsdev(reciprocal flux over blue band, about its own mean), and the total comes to 0.172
